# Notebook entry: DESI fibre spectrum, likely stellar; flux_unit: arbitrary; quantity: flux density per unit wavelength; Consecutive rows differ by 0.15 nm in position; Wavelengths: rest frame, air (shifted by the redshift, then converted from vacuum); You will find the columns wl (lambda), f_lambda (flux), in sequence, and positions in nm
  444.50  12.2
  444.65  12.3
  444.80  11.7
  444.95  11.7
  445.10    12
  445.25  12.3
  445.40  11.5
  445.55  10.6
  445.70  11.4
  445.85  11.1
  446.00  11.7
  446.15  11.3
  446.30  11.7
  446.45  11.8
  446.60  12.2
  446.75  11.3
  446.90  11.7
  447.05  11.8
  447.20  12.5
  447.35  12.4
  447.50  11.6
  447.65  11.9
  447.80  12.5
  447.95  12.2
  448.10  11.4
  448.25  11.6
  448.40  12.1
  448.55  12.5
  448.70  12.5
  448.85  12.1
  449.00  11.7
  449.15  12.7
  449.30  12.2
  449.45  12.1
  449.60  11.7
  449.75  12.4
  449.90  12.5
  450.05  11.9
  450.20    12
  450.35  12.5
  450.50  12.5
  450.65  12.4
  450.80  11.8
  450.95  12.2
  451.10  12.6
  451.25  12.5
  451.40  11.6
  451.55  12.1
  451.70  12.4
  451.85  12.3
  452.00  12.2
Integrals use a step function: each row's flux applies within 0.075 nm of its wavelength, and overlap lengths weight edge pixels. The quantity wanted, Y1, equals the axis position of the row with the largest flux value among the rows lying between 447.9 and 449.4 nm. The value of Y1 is 449.15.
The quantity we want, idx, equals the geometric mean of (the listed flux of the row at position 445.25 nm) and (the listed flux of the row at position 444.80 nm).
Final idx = 12.0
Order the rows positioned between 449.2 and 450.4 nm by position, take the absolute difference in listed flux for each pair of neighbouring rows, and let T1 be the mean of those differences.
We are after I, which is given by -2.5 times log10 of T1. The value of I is 1.12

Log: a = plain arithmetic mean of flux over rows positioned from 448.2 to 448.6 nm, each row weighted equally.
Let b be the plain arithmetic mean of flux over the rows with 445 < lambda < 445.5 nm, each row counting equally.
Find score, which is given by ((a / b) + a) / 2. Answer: 6.54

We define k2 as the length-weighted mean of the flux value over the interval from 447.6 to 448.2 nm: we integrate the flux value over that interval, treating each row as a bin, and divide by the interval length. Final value 11.99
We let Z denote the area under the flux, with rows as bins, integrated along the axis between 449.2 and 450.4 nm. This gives 14.6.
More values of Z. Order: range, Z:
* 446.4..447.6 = 14.3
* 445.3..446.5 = 13.7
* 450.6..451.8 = 14.6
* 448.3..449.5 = 14.7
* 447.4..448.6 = 14.4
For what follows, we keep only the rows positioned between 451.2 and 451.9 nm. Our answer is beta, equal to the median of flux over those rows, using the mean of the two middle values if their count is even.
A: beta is 12.3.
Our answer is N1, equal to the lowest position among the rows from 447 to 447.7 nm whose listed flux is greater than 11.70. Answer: 447.05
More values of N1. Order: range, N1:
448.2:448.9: 448.40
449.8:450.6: 449.90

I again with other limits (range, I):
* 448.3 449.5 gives 0.99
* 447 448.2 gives 0.72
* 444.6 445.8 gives 0.69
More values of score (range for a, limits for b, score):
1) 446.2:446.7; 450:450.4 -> 6.44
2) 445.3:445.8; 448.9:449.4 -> 6.04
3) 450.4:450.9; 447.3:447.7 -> 6.63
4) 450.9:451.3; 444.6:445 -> 6.74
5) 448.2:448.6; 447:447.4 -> 6.53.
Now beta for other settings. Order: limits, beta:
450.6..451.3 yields 12.4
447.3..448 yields 12.2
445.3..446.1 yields 11.4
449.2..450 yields 12.2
